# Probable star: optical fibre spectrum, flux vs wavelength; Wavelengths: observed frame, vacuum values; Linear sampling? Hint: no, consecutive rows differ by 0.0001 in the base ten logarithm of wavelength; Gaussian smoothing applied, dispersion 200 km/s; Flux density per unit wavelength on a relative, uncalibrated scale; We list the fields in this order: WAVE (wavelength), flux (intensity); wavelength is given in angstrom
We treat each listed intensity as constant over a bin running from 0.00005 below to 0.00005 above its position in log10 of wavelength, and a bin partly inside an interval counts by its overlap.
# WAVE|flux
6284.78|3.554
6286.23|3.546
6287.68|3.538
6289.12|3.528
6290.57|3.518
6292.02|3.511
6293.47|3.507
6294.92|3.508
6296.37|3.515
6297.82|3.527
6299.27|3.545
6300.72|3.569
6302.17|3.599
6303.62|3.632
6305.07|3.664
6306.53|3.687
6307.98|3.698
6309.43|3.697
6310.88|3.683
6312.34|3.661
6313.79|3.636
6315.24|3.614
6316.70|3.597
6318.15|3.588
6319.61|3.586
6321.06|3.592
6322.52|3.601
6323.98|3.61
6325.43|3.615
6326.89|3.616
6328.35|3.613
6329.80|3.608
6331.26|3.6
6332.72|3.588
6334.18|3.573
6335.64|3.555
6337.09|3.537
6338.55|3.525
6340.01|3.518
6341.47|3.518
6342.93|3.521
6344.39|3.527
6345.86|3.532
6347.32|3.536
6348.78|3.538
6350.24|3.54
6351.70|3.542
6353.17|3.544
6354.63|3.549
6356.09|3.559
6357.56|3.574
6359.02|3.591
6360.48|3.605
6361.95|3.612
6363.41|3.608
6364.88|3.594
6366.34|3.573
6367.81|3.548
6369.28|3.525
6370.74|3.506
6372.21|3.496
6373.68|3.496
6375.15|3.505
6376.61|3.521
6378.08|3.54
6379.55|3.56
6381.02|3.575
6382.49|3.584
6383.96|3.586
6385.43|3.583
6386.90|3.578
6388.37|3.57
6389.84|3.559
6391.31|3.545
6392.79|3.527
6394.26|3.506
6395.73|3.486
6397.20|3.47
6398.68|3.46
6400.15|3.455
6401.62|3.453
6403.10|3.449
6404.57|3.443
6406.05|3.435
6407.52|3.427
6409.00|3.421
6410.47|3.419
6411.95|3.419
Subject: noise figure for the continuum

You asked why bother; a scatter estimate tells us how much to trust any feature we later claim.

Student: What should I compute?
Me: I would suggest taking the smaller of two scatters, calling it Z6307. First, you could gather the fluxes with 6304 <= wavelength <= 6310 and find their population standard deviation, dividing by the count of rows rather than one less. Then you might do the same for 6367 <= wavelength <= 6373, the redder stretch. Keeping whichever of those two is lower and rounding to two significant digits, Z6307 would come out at 0.014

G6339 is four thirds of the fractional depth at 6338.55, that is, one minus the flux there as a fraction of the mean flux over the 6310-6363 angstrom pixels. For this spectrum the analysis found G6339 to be 0.020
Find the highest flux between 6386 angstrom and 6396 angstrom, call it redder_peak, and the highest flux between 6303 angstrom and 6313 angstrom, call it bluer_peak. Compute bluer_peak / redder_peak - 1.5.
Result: -0.466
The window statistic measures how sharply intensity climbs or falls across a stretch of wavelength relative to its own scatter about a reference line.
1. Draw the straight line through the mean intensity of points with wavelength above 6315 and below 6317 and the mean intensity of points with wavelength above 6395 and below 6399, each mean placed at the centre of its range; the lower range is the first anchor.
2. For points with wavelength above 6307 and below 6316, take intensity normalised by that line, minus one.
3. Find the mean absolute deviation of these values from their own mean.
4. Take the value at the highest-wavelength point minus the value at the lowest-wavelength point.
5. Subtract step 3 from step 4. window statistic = -0.027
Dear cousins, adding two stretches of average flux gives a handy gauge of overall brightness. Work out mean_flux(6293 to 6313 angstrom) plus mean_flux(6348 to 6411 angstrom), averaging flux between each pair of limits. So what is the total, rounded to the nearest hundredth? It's 7.13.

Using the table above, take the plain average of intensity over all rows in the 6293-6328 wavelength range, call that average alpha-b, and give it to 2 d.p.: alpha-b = 3.61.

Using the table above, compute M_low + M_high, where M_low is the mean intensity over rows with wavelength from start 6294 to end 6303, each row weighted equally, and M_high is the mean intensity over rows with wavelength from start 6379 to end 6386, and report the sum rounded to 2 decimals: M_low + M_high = 7.12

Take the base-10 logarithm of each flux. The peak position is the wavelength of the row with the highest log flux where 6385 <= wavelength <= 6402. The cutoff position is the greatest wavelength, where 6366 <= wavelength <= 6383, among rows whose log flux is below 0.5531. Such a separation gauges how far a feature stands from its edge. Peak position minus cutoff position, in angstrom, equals 5.9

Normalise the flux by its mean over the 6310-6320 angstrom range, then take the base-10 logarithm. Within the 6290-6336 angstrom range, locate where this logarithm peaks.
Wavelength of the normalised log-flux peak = 6307.98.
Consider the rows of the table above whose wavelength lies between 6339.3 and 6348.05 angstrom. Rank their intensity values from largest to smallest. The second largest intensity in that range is 3.532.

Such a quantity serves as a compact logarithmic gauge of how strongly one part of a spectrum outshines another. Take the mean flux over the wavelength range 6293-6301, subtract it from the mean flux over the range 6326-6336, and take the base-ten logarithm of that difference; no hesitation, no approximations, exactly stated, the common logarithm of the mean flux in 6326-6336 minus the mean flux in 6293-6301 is -1.2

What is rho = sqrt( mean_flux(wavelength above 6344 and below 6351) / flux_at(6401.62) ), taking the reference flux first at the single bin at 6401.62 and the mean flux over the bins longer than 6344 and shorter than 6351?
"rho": 1.012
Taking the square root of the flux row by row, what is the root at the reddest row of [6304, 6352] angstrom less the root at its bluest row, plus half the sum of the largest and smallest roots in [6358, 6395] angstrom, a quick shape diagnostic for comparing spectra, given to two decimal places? 1.85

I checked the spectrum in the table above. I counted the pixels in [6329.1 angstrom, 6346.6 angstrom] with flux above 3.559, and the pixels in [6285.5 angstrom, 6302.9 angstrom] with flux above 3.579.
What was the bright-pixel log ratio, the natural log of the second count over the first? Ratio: -1.4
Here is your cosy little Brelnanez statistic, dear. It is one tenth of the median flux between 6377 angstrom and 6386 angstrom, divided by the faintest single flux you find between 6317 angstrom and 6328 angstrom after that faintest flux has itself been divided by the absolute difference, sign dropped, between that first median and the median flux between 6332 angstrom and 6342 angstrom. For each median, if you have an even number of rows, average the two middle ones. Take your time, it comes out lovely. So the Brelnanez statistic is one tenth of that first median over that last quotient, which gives 0.0042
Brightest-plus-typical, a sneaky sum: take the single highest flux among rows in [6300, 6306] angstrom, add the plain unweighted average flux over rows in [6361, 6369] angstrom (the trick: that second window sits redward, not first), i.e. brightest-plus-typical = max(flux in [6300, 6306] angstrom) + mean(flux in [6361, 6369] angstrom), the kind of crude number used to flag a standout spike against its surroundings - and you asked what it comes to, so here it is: 7.25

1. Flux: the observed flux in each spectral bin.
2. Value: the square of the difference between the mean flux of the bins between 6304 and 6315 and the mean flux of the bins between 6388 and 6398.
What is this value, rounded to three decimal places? 0.023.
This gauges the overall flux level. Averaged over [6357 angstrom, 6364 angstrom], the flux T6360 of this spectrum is 3.60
